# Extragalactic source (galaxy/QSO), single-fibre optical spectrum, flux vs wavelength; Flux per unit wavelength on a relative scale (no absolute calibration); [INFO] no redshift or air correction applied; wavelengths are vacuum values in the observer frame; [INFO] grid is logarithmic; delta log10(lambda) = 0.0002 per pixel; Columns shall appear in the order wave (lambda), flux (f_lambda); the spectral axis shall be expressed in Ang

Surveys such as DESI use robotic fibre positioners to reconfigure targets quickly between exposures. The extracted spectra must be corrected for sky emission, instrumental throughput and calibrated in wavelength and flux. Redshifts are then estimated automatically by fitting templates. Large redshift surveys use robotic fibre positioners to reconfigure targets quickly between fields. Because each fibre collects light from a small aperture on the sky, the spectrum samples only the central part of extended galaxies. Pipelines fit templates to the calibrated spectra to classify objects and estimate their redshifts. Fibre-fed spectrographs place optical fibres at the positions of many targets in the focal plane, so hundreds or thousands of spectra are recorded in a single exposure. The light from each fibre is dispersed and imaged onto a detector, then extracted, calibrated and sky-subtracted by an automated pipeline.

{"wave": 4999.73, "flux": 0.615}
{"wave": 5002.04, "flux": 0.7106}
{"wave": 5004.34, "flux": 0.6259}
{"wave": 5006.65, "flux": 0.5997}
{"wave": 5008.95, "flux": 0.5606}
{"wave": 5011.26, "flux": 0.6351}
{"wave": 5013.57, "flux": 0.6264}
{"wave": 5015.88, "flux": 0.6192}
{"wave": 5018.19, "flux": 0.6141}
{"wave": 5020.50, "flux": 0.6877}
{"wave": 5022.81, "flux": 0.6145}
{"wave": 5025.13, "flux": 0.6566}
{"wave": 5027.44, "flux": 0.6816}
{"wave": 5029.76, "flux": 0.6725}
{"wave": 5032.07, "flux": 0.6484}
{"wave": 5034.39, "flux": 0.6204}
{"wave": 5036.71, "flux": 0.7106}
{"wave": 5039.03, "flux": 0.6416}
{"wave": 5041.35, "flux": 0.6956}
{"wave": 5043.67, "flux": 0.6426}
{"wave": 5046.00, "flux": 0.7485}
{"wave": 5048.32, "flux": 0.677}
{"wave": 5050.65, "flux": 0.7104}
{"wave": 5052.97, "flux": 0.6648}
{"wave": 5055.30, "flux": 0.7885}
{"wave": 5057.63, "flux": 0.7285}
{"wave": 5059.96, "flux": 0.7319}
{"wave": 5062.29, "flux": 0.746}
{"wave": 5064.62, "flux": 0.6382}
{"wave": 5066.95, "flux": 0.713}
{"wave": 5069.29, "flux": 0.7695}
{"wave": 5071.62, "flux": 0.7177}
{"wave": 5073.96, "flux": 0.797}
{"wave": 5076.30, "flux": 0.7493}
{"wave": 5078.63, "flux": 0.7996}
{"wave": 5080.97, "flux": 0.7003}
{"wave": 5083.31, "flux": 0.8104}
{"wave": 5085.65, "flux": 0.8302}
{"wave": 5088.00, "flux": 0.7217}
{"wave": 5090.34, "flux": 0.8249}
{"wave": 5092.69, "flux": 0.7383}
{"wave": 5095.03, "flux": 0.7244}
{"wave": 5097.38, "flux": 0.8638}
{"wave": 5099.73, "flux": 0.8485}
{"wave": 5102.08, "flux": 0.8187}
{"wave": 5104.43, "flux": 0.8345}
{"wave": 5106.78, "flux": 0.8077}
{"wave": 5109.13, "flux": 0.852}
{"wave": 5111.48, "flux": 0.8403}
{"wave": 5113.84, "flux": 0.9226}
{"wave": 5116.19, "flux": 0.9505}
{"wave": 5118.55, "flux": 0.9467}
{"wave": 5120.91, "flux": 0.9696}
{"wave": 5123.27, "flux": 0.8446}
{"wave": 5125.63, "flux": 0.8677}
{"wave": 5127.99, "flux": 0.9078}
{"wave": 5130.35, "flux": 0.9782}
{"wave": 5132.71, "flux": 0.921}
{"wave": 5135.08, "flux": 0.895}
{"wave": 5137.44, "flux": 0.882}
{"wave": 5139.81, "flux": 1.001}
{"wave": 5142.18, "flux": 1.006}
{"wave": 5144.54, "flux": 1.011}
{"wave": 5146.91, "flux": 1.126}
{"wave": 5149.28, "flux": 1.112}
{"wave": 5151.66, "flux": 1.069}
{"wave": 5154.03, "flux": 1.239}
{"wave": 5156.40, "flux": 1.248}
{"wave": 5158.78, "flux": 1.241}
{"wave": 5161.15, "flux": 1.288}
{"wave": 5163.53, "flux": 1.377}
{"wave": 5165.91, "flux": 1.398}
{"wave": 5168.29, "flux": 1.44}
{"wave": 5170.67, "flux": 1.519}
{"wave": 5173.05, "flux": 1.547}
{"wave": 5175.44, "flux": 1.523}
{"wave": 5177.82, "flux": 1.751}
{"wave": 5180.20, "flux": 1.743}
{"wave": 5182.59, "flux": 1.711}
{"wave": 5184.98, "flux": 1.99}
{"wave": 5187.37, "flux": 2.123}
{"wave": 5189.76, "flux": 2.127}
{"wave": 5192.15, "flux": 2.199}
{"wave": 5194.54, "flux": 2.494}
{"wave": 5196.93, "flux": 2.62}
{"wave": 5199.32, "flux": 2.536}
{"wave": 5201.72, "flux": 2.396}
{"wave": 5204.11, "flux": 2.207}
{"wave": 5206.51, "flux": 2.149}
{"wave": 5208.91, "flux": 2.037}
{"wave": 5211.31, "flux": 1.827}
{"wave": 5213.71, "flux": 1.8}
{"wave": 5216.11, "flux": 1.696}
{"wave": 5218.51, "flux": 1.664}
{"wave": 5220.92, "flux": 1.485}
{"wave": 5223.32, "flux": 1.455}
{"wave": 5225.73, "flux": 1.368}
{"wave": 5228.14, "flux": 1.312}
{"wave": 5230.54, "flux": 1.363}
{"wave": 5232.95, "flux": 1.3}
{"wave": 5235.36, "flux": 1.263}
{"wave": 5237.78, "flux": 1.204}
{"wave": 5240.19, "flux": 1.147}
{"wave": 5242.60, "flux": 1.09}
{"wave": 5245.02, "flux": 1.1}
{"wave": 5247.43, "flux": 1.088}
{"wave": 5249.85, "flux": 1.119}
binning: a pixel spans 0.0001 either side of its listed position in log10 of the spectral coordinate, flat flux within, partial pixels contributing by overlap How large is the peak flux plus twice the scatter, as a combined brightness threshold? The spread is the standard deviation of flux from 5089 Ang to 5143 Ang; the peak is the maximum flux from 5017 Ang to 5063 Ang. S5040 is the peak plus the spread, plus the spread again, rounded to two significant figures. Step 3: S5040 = 0.94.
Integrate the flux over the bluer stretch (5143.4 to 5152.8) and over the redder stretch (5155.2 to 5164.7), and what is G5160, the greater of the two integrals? 12.2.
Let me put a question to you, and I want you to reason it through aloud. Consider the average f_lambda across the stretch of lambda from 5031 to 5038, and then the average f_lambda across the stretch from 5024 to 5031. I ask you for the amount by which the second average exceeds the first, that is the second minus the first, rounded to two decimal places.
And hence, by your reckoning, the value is 0.01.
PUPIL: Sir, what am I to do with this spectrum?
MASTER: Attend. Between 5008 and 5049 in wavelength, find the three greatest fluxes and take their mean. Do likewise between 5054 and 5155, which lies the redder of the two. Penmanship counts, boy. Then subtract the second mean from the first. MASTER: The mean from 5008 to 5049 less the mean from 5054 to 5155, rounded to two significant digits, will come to -0.44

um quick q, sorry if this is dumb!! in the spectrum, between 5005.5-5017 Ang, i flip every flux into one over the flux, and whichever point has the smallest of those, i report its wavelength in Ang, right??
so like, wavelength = 5011.26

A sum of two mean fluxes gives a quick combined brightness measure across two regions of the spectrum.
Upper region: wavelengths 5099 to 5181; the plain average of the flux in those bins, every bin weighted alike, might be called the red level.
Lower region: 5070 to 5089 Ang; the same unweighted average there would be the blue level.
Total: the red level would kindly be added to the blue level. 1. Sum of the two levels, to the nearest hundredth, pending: 1.87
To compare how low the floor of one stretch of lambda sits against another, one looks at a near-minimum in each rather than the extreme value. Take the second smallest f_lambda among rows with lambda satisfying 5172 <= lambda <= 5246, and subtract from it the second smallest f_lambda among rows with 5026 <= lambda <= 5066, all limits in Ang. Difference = 0.46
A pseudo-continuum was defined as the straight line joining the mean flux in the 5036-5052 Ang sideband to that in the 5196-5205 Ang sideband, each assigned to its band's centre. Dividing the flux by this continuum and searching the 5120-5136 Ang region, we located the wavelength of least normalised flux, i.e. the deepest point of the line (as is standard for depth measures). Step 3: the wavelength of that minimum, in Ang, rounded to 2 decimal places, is 5135.08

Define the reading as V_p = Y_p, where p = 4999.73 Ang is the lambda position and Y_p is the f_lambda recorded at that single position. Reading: 0.615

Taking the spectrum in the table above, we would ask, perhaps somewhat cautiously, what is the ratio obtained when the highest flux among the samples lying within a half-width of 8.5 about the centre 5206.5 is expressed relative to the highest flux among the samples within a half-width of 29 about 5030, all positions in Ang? 3.2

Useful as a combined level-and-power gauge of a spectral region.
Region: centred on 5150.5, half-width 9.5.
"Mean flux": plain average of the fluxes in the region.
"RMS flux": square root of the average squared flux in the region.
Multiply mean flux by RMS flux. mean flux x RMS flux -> 1.3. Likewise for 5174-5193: 3.6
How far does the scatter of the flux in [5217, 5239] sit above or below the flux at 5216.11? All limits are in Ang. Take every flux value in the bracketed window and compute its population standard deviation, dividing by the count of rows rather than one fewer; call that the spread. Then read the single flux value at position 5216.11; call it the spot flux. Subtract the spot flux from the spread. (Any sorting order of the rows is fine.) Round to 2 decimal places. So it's -1.57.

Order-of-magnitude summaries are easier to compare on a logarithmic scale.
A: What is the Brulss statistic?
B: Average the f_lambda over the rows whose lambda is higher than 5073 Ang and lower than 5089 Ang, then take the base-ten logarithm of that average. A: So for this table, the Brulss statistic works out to -0.11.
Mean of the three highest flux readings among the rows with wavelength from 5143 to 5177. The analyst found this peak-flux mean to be 1.5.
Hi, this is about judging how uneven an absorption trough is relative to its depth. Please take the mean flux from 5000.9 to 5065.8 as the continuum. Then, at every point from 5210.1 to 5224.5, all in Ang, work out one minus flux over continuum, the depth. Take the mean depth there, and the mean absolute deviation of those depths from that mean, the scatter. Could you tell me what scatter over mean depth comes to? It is -0.12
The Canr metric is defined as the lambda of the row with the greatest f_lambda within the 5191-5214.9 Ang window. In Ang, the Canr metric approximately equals 5196.93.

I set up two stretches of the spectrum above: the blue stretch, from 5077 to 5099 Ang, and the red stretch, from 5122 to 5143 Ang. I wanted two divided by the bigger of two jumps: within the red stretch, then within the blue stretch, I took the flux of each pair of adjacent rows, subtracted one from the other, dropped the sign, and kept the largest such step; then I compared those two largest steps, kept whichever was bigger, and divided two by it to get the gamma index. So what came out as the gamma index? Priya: 14.3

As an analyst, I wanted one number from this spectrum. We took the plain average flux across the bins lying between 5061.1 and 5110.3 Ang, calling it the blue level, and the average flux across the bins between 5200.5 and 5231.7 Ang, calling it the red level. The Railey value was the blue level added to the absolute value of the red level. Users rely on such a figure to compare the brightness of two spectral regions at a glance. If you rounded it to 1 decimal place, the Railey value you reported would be 2.5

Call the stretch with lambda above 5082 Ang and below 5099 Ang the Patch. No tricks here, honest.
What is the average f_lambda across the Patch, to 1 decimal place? 0.8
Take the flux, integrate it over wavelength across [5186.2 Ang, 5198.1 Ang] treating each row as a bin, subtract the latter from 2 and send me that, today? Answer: -26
